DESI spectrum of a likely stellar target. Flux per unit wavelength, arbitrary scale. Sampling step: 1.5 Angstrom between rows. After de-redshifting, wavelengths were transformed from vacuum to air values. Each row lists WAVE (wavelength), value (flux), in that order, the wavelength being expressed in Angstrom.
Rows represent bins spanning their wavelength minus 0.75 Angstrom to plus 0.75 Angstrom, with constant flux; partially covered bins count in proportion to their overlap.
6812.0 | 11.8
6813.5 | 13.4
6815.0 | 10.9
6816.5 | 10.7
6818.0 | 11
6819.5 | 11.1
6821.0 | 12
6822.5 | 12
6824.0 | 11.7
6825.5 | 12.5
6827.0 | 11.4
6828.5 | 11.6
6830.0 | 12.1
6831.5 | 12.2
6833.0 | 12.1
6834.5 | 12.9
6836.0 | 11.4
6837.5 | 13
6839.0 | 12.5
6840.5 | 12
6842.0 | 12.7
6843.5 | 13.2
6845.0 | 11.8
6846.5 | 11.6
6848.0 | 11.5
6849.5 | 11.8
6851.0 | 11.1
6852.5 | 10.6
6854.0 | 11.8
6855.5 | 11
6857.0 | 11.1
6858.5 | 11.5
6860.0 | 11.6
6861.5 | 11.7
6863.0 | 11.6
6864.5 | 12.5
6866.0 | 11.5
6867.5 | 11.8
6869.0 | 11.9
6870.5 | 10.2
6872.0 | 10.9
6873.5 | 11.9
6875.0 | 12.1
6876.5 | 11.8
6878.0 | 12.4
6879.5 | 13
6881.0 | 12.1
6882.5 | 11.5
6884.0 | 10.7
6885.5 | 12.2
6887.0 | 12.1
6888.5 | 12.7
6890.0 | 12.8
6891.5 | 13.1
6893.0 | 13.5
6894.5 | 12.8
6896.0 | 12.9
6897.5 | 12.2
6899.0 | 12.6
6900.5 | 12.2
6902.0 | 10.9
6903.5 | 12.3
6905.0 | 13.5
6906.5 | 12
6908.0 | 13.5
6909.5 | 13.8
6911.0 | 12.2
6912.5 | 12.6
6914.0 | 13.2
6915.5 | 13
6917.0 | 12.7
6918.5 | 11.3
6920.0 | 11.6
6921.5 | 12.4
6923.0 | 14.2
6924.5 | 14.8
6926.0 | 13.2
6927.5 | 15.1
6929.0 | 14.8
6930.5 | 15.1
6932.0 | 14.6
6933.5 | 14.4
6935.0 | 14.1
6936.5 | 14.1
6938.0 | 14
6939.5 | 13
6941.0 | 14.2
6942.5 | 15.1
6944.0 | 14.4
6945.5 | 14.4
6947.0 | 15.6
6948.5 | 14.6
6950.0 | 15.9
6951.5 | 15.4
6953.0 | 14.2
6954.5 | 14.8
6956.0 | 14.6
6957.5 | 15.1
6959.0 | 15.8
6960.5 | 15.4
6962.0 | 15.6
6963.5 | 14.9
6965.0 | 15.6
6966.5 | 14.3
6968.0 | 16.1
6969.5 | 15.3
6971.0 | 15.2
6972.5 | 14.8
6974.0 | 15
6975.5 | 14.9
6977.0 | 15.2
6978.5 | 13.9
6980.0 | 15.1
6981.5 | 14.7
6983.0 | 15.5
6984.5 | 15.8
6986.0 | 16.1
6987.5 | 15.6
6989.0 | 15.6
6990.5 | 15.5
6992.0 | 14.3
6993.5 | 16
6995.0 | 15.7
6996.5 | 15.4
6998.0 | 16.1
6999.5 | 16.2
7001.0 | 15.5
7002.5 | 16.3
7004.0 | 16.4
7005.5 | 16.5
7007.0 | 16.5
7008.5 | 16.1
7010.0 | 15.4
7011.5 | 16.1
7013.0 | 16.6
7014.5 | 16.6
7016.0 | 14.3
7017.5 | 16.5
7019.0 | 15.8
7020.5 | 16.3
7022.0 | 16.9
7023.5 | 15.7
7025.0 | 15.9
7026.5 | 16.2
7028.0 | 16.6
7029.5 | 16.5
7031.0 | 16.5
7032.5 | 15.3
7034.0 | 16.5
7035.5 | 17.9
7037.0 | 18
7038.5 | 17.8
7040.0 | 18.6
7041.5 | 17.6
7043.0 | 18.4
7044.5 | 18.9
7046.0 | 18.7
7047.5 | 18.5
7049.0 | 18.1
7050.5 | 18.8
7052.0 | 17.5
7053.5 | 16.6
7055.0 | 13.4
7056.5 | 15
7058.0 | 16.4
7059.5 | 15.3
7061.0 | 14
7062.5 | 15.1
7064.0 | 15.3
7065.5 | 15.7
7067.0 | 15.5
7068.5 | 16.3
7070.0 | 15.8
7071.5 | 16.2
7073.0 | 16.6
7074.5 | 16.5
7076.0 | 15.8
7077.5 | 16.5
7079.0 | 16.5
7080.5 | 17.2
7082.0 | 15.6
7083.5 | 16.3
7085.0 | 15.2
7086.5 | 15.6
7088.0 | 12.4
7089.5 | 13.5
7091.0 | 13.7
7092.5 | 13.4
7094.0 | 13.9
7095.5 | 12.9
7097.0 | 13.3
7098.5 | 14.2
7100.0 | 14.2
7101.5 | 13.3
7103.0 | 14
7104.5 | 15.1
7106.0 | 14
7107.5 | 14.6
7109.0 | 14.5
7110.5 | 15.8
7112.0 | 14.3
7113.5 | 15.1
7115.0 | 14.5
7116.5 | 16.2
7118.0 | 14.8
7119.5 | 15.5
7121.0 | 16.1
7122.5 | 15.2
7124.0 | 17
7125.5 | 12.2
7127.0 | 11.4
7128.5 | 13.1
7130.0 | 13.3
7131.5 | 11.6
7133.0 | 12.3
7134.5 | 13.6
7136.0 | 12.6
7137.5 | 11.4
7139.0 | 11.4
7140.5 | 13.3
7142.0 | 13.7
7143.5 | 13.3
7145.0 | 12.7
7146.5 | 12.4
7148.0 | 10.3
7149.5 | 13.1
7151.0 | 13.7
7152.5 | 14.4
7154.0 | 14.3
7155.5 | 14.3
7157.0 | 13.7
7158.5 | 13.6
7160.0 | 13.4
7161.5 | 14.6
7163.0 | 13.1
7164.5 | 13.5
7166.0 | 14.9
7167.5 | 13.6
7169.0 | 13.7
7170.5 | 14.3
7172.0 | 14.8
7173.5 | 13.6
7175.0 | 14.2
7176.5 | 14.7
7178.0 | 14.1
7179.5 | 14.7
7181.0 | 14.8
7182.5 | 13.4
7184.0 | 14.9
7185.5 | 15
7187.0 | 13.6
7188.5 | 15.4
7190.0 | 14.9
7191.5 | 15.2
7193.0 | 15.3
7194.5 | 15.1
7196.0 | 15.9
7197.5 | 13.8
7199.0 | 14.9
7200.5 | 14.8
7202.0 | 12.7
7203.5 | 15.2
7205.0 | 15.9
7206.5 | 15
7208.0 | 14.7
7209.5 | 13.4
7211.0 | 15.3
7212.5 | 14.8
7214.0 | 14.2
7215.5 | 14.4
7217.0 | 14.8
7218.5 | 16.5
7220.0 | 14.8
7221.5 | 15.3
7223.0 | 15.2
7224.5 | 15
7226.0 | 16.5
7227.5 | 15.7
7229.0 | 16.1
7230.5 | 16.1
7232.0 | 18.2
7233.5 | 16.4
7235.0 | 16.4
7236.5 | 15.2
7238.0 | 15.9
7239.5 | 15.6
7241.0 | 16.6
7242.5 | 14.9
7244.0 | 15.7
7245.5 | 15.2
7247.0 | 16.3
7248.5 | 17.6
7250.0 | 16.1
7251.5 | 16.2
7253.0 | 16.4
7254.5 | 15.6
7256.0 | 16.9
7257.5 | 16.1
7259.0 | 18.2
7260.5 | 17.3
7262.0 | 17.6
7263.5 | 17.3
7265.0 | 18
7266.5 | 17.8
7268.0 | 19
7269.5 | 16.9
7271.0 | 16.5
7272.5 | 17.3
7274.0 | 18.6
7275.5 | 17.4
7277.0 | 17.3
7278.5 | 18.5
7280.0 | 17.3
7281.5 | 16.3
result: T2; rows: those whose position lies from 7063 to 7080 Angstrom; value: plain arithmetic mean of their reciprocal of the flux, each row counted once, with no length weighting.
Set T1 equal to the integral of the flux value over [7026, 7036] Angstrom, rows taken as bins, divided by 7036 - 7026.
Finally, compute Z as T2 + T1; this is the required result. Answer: 17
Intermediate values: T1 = 16.5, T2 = 0.062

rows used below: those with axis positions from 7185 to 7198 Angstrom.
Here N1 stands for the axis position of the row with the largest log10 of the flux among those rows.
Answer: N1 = 7196.0 Angstrom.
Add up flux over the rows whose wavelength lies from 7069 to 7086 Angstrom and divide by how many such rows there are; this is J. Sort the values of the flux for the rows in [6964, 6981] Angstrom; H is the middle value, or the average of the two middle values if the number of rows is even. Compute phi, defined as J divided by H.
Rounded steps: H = 15.1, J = 16.2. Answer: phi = 1.07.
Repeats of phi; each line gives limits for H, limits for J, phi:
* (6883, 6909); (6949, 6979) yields 1.20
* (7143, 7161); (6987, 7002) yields 1.15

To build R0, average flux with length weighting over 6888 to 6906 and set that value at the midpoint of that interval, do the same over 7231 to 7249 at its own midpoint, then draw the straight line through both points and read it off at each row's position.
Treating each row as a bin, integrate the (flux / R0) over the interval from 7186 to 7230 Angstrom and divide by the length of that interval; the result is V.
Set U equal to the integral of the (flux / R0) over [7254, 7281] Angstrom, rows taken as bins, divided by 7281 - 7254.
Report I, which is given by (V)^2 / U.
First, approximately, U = 1.06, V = 0.95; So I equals 0.85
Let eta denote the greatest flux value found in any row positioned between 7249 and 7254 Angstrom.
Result 16.4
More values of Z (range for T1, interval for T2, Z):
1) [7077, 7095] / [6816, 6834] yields 15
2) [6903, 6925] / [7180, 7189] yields 13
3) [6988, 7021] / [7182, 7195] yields 16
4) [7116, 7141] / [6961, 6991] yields 14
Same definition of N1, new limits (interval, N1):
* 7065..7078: 7073.0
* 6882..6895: 6893.0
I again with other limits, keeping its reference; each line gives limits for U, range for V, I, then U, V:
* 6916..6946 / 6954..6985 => 1.20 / 1.07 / 1.13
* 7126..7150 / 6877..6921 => 1.18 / 0.83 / 0.99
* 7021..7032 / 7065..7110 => 0.90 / 1.17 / 1.03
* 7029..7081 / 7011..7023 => 1.16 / 1.17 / 1.16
